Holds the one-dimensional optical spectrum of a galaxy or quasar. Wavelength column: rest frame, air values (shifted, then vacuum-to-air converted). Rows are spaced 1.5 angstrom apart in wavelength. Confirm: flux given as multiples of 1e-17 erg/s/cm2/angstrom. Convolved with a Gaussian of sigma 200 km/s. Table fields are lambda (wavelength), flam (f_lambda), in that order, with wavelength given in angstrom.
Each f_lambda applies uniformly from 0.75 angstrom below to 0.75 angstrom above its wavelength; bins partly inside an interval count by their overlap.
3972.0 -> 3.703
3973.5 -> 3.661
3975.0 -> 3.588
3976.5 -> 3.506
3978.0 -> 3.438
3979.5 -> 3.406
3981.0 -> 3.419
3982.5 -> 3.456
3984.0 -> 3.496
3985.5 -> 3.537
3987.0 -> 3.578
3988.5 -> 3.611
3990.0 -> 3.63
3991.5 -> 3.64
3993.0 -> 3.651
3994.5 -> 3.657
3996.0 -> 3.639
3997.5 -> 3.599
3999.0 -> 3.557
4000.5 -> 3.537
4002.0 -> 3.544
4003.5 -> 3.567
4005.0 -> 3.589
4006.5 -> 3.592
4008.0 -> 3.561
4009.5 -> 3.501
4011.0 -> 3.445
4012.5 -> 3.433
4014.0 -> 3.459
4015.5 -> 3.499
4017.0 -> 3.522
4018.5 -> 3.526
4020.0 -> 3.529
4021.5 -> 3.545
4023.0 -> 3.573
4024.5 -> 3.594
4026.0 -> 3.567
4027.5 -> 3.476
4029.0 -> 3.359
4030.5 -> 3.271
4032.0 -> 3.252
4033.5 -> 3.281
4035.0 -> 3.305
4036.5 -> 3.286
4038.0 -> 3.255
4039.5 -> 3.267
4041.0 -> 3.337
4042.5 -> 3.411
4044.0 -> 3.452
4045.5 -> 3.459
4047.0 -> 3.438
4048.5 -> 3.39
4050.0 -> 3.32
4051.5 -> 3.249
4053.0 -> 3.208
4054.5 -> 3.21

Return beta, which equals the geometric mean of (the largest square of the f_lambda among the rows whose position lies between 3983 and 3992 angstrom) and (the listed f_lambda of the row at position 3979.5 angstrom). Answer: 6.72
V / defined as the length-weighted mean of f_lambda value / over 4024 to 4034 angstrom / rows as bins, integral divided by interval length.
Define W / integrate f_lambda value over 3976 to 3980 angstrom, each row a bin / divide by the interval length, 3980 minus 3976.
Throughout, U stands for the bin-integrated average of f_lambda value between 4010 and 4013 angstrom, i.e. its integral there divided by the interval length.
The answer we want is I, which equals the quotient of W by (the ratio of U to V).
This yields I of 3.4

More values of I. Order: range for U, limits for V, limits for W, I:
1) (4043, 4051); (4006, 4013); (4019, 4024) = 3.7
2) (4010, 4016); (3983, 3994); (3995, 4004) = 3.7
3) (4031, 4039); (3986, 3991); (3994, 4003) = 3.9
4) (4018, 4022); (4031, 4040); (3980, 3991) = 3.3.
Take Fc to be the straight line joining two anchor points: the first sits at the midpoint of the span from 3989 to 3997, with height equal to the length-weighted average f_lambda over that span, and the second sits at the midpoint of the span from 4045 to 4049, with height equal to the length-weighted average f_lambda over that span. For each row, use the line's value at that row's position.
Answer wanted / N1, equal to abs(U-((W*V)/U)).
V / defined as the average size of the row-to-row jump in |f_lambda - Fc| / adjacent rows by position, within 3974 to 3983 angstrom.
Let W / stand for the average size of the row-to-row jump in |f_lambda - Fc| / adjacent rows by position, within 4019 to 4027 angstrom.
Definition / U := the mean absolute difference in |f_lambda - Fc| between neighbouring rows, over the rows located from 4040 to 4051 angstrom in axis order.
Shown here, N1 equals 0.009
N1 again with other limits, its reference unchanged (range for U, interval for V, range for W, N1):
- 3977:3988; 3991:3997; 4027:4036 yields 0.025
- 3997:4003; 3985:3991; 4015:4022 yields 0.004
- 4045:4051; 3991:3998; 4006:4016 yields 0.025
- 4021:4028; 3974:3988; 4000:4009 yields 0.003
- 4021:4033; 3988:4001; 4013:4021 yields 0.036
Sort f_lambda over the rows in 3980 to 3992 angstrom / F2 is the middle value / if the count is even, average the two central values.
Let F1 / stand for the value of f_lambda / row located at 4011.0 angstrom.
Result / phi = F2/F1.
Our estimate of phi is 1.03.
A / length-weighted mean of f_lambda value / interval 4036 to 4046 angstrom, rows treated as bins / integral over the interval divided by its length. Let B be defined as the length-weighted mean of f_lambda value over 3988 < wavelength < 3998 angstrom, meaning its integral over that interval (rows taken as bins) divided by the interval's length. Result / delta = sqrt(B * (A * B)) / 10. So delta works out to 0.665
